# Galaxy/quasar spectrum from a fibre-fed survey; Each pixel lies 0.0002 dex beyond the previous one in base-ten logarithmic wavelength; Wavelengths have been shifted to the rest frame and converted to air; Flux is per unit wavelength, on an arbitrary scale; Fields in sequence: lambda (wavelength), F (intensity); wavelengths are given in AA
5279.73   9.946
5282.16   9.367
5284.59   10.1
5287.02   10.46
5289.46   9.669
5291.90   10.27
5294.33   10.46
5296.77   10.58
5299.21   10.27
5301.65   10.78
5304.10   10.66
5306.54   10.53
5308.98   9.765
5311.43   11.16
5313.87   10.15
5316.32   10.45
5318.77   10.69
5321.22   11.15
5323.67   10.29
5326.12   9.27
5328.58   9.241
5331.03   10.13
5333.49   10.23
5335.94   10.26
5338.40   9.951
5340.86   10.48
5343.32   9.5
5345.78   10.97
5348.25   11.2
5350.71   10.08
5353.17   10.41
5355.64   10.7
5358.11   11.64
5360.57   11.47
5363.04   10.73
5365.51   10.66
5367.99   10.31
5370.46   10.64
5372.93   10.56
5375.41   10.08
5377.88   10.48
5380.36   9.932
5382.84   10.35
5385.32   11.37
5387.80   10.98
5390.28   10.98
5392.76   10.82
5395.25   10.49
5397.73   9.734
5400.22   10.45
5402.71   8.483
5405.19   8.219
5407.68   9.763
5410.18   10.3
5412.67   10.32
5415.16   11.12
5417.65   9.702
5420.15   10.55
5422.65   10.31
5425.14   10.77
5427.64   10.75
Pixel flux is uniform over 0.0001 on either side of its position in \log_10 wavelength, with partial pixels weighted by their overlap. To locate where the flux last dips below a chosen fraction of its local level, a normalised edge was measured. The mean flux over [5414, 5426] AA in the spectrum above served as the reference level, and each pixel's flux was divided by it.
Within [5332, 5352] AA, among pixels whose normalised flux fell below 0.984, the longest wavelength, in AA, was 5350.71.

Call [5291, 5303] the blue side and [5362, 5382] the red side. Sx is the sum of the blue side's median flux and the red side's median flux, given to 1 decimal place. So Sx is 21.0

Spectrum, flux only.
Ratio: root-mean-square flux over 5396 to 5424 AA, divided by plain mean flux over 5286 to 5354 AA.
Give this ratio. 0.963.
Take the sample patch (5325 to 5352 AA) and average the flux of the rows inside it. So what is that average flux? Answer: 10.1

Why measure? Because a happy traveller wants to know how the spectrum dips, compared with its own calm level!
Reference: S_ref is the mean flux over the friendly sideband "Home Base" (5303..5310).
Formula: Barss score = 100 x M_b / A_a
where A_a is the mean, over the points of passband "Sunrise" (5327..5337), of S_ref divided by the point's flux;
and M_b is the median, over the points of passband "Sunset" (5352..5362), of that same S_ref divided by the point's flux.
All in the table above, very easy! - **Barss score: 90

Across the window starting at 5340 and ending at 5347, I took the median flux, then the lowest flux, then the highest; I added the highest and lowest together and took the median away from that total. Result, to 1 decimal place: 10.0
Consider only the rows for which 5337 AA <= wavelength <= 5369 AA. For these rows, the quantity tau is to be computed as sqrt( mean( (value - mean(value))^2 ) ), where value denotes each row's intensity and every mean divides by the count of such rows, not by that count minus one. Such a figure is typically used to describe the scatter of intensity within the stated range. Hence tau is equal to 0.58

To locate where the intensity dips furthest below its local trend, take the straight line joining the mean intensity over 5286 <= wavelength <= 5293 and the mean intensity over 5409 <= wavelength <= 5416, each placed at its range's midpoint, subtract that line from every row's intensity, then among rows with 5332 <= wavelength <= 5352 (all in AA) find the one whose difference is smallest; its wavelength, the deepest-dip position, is 5343.32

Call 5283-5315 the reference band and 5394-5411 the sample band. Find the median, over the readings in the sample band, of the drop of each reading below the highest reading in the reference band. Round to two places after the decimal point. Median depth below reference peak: 1.40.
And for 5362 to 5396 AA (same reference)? 0.56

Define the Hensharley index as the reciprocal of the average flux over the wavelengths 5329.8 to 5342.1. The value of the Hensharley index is 0.0979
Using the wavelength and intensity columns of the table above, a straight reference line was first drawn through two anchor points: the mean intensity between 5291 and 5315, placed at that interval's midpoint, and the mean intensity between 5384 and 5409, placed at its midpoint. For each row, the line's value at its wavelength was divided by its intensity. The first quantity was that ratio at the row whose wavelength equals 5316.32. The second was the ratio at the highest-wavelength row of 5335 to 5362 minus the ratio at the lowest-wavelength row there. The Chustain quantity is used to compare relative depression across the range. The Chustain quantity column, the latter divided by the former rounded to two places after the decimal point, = -0.11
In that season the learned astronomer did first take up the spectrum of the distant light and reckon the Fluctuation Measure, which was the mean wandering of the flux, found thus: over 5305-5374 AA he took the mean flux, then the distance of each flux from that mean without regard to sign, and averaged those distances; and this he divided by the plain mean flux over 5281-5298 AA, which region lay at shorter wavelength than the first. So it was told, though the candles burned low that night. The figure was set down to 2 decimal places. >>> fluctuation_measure 0.04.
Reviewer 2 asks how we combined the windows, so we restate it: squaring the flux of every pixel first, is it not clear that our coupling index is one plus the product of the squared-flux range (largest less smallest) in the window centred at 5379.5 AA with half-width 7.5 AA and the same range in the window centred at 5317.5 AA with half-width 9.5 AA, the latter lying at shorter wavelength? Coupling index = 1184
